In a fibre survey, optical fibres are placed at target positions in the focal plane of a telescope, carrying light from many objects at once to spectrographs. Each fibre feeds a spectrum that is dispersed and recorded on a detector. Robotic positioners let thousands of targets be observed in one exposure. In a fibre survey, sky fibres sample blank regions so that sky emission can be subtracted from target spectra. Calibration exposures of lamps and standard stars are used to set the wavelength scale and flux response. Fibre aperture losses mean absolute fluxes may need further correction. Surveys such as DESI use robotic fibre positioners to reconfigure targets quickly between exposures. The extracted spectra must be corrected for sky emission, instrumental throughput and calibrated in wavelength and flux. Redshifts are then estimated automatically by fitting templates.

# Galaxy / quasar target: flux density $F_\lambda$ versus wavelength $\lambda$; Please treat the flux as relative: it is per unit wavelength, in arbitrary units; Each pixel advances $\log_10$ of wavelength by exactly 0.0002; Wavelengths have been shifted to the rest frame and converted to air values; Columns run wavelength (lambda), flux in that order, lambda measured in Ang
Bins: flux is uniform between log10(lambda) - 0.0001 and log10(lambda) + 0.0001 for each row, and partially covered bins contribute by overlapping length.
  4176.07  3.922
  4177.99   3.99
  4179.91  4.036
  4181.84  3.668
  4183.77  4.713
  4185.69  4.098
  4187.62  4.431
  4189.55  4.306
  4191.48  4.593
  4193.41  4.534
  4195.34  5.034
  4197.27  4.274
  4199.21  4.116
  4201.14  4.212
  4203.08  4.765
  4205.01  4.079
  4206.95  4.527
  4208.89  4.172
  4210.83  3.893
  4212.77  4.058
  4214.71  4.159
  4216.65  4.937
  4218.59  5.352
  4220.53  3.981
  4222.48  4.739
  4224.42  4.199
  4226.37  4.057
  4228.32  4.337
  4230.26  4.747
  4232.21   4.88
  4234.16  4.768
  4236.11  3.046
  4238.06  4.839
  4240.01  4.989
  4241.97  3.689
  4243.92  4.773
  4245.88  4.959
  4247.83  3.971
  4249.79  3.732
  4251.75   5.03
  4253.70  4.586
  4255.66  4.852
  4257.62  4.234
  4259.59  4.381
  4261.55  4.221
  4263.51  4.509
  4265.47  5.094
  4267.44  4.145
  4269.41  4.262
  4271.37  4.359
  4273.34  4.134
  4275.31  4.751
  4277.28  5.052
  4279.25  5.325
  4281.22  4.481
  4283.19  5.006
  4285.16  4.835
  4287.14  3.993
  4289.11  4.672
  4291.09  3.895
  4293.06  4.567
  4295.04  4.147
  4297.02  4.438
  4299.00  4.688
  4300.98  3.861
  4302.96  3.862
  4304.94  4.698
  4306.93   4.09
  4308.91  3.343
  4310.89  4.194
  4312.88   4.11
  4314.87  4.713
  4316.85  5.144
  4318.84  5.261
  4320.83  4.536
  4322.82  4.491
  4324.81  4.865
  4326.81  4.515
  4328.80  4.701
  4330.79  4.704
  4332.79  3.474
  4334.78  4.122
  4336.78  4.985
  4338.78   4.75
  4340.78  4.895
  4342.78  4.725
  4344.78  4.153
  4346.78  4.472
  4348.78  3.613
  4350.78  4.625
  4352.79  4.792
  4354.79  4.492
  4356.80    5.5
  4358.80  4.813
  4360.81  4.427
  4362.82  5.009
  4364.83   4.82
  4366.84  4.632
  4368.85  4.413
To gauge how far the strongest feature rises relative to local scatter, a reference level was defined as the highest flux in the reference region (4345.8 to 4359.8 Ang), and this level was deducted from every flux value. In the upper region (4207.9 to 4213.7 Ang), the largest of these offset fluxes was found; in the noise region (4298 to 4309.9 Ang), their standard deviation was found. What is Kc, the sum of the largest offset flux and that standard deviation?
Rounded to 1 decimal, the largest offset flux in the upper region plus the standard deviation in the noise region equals -0.8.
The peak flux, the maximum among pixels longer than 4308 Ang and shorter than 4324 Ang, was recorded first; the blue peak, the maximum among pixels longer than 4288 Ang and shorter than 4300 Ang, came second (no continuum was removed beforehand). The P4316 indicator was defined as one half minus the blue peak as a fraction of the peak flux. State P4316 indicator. -0.391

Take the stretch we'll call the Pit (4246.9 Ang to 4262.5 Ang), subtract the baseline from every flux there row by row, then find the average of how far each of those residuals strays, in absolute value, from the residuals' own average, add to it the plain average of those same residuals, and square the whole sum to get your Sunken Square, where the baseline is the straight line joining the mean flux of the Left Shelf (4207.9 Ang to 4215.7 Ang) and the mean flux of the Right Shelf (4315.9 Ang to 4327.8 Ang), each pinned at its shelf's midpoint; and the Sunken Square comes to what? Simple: 0.13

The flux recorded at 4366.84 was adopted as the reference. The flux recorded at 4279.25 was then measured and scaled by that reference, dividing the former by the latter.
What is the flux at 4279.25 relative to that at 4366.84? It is 1.1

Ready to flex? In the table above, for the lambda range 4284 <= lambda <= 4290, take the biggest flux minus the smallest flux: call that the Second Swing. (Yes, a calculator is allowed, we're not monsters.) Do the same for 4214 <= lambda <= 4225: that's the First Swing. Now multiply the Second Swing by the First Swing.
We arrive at 1.2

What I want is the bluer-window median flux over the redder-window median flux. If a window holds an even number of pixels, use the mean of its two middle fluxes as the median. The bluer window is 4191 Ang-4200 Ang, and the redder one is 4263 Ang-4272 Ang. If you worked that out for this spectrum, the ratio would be 1.040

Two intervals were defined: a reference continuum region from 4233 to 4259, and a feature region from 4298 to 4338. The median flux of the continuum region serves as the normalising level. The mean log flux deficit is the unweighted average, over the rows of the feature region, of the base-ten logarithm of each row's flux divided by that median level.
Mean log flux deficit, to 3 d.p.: -0.036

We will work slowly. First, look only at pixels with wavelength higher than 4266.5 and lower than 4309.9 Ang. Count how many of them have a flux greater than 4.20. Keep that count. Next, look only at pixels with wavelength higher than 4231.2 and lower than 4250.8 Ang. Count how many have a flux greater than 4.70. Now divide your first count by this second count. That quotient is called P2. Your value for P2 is 2.2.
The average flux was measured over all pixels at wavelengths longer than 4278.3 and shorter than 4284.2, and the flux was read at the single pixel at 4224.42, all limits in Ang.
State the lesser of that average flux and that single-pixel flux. 4.20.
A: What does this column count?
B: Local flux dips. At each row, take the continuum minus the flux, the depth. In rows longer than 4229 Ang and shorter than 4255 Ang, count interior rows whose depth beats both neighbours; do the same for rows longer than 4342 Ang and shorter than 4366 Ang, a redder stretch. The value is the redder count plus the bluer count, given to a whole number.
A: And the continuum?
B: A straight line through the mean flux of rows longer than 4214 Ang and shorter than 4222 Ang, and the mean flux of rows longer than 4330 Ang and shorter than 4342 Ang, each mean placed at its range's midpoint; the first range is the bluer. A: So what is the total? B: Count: 7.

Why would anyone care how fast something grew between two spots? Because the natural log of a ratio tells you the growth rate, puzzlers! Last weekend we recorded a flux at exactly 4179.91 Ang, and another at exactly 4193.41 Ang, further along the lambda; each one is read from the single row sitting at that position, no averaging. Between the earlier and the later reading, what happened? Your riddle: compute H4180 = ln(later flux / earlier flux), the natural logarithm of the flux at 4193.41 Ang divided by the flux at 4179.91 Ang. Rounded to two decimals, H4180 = 0.12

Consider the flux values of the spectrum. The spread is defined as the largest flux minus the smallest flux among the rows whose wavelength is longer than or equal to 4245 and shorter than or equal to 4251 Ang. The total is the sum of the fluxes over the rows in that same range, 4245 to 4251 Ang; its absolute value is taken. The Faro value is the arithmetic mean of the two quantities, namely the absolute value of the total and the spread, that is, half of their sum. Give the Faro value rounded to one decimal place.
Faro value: 6.9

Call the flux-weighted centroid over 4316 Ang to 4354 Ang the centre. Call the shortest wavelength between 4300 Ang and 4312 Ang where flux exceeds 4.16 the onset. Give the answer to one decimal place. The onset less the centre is -29.5 Ang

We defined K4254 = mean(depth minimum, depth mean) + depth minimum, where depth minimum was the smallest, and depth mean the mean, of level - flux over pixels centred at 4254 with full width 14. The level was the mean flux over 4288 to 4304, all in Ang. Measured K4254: -1.21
